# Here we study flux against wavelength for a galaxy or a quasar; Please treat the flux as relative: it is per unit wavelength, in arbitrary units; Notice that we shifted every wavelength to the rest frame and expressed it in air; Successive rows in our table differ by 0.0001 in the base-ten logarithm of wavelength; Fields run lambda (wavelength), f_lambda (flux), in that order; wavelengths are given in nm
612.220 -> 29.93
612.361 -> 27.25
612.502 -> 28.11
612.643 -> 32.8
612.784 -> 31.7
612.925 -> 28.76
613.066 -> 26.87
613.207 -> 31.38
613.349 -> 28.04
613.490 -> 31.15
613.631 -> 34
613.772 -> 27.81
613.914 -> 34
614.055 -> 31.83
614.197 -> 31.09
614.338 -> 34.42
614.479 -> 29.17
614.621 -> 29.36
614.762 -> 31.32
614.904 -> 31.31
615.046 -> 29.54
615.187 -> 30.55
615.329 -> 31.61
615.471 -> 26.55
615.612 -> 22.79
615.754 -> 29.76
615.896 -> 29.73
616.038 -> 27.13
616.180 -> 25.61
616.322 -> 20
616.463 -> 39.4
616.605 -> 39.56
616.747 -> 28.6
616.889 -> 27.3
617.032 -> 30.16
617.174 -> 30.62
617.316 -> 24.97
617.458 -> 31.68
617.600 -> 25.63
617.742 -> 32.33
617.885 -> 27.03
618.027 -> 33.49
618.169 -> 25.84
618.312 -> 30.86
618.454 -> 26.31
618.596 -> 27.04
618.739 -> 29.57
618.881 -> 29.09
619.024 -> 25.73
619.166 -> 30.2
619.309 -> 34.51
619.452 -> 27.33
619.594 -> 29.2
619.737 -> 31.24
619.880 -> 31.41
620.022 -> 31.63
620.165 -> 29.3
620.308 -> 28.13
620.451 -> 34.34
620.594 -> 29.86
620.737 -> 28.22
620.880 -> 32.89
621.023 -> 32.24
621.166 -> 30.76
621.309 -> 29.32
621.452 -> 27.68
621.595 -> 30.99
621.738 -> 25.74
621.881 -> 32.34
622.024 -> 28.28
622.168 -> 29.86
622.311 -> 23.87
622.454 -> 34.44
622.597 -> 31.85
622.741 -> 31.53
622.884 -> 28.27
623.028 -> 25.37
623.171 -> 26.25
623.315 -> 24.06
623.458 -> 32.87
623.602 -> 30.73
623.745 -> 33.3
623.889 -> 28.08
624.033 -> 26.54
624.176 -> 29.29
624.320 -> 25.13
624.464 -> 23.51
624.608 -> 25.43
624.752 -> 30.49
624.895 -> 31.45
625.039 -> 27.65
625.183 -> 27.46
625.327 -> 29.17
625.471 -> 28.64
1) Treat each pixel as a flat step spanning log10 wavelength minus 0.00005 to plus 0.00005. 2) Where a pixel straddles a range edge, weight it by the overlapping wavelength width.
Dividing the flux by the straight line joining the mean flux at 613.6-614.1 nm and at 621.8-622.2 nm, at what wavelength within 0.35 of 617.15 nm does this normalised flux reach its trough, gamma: 617.316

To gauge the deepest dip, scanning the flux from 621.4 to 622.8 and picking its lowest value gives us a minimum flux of 23.87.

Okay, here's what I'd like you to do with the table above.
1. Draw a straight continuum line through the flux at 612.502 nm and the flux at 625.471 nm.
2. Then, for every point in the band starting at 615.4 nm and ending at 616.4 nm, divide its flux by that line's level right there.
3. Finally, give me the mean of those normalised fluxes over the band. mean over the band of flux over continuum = 0.92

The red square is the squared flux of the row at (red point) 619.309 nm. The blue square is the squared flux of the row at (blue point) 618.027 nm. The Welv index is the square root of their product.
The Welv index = 1156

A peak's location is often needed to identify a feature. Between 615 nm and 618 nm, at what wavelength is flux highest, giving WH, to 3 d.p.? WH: 616.605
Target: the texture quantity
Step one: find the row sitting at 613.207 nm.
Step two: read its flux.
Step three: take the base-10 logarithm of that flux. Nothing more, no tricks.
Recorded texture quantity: 1.50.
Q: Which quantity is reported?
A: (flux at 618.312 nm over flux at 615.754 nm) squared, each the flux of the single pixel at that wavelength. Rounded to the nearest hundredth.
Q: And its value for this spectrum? 1.08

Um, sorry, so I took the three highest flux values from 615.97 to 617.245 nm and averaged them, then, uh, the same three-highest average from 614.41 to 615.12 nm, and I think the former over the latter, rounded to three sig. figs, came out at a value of 1.19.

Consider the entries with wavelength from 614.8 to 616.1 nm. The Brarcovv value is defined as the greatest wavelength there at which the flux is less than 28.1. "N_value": 616.038 nm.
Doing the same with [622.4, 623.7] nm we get 623.315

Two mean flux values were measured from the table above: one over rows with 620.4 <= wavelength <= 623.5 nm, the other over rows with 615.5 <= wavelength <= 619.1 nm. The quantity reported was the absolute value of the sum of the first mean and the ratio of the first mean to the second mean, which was 30.6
